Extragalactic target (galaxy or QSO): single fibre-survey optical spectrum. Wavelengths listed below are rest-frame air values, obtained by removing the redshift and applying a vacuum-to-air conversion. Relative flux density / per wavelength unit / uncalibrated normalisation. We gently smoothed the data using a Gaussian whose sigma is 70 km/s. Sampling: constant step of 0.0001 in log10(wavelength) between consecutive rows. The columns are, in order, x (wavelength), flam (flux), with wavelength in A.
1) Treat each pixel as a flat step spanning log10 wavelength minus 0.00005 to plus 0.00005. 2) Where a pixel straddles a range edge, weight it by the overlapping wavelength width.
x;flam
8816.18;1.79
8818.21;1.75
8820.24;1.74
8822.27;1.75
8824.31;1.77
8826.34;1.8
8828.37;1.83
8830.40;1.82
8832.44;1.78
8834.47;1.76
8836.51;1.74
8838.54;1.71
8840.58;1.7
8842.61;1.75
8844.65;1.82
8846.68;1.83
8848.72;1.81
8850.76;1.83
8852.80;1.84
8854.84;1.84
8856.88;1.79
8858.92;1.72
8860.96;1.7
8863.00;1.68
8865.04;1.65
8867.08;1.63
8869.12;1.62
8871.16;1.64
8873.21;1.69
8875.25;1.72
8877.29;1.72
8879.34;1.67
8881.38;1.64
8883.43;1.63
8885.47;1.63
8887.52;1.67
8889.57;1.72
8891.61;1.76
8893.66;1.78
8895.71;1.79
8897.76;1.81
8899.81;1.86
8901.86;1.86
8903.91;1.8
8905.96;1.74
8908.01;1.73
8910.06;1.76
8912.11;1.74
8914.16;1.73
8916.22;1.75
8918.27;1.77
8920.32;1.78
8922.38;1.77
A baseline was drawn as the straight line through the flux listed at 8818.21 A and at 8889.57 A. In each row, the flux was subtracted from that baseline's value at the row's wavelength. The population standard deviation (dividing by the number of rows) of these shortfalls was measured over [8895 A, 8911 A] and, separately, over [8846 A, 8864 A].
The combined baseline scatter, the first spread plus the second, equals 0.104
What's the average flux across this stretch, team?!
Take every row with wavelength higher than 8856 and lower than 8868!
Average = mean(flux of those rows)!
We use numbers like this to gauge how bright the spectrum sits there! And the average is 1.69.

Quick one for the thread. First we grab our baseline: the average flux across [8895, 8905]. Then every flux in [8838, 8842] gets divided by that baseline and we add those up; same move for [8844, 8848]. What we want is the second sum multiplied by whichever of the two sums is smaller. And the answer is 3.74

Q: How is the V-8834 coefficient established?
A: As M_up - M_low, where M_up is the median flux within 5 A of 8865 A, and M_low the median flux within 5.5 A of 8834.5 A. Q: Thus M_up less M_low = -0.11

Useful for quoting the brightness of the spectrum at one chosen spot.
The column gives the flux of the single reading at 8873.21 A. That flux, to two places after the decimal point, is 1.69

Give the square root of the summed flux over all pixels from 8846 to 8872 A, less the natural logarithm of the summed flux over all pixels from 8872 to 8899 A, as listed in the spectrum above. 1.65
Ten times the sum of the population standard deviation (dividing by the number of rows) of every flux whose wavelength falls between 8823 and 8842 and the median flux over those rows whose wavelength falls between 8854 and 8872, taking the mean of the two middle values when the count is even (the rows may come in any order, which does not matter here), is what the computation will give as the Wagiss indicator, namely 17.2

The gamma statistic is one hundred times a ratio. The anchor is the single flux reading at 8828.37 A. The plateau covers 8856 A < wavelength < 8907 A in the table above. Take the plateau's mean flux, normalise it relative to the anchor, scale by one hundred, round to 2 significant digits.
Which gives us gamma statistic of 94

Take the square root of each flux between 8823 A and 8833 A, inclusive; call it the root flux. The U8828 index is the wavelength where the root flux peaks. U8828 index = 8828.37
